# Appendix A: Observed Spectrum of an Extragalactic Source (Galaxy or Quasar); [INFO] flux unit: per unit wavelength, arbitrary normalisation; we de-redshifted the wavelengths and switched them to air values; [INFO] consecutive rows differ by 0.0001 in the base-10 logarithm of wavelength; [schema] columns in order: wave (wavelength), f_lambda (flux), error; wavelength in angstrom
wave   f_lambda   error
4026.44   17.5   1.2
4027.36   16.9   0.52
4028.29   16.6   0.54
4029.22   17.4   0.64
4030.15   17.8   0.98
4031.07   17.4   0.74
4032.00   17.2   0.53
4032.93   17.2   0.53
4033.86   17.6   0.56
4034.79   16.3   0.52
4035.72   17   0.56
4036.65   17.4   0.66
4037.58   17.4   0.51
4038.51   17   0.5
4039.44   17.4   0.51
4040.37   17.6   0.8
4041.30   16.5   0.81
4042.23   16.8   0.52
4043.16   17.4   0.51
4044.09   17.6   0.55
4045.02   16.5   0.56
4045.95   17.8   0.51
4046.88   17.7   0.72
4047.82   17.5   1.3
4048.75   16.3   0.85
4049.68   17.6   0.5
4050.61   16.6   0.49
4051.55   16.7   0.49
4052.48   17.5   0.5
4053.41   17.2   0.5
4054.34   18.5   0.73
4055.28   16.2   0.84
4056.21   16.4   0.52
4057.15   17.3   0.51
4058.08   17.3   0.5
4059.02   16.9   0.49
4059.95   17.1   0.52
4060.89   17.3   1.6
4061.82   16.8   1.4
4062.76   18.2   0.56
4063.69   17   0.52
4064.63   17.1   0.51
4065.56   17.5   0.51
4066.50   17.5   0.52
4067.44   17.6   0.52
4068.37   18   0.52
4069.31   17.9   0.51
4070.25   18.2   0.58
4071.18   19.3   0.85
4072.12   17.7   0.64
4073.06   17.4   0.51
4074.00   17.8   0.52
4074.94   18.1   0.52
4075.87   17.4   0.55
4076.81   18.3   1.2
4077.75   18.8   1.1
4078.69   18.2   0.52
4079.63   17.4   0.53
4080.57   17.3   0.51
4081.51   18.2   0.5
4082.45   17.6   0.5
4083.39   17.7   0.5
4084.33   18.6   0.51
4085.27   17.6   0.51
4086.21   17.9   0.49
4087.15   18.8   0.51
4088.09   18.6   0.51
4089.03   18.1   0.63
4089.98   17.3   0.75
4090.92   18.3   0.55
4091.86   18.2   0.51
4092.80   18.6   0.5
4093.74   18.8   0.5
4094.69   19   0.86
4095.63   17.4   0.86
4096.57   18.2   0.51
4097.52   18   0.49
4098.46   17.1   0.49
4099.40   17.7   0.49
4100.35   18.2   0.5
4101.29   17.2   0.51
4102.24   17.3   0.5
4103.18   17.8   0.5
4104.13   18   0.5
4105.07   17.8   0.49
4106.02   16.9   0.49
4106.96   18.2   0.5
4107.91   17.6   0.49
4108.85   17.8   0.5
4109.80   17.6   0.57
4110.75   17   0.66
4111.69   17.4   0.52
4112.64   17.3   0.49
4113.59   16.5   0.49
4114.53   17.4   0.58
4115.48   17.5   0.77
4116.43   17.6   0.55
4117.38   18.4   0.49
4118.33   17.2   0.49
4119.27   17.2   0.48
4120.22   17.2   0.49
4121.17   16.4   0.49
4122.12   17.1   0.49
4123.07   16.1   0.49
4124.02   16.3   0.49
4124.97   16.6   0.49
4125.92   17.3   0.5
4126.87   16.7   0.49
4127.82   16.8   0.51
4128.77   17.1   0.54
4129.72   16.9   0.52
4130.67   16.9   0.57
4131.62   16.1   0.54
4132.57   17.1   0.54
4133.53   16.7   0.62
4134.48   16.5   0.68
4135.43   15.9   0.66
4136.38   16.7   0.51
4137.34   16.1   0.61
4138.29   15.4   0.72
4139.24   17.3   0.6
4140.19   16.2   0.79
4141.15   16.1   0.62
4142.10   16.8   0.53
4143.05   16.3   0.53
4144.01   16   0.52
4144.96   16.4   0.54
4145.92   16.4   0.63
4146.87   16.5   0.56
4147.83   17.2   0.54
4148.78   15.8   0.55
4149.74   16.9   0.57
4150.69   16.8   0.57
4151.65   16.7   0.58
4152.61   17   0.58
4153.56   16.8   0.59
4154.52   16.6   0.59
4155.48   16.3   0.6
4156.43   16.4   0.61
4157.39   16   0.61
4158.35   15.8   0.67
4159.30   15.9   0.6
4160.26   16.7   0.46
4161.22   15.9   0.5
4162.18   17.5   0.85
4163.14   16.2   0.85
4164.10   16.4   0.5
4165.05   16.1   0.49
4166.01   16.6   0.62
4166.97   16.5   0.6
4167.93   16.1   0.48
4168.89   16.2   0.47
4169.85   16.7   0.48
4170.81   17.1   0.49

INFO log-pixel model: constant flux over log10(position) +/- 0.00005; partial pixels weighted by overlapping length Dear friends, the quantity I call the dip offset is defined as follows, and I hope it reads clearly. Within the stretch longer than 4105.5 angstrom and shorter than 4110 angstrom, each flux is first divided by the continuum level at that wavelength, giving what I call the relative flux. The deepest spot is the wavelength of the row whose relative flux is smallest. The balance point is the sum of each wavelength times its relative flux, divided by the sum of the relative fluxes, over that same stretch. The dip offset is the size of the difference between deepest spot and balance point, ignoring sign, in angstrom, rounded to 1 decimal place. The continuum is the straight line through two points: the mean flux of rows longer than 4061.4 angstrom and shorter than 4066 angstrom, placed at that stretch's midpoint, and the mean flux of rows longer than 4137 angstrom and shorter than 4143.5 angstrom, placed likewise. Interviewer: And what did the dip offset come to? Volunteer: 1.9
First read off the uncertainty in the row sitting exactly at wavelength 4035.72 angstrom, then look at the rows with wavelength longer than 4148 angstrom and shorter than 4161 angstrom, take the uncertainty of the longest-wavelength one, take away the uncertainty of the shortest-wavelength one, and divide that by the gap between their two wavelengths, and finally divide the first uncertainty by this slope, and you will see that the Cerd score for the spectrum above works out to -71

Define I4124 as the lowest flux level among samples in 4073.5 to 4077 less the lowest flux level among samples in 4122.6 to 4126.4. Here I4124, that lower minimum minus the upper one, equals 1.3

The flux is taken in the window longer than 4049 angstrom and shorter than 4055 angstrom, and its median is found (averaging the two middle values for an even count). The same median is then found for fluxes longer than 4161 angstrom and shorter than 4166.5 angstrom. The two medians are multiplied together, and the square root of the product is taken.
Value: 16.8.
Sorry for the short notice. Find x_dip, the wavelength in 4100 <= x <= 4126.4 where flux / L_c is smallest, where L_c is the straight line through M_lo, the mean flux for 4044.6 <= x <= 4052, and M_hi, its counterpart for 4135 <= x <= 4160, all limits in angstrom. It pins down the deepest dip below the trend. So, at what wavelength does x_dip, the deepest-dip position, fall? 4123.07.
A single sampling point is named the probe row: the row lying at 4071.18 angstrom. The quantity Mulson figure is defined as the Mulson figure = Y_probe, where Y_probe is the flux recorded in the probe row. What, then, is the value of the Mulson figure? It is 19.3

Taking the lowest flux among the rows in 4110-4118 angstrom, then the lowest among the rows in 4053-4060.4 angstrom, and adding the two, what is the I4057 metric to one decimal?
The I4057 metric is 32.7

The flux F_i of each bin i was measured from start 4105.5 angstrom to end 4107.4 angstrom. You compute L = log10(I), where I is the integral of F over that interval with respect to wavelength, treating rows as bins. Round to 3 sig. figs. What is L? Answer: 1.52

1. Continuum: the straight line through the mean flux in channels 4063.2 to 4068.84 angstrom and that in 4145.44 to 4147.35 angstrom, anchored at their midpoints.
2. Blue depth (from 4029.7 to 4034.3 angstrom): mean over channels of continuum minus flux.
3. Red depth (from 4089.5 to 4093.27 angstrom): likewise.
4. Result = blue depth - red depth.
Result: 1.4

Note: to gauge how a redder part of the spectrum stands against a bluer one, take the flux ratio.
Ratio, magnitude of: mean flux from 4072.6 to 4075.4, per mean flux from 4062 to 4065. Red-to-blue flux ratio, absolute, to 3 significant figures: 1.02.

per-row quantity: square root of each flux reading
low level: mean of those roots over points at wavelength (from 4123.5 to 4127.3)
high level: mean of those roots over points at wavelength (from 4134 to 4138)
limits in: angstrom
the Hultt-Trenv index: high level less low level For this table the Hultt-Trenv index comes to -0.05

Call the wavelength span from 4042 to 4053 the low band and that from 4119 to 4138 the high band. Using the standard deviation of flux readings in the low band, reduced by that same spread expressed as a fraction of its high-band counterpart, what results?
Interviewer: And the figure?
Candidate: -0.73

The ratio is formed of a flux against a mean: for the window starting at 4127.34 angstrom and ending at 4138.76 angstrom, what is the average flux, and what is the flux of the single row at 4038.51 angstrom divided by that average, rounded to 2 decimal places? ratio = 1.03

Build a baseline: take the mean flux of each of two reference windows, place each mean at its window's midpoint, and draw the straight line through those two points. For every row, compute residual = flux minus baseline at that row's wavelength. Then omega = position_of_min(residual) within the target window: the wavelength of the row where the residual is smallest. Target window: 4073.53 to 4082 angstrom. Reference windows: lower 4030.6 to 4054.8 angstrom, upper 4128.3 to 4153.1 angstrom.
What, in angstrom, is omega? 4080.57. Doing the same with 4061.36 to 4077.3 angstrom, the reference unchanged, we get 4061.82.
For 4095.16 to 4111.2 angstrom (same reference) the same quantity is 4106.02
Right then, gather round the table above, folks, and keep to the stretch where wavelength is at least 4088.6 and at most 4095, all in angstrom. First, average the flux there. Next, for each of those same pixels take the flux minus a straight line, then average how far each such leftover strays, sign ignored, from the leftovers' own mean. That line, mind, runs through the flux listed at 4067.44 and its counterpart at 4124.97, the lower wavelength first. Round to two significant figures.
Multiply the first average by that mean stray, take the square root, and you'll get 2.8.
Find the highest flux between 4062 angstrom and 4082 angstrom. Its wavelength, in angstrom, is 4071.18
